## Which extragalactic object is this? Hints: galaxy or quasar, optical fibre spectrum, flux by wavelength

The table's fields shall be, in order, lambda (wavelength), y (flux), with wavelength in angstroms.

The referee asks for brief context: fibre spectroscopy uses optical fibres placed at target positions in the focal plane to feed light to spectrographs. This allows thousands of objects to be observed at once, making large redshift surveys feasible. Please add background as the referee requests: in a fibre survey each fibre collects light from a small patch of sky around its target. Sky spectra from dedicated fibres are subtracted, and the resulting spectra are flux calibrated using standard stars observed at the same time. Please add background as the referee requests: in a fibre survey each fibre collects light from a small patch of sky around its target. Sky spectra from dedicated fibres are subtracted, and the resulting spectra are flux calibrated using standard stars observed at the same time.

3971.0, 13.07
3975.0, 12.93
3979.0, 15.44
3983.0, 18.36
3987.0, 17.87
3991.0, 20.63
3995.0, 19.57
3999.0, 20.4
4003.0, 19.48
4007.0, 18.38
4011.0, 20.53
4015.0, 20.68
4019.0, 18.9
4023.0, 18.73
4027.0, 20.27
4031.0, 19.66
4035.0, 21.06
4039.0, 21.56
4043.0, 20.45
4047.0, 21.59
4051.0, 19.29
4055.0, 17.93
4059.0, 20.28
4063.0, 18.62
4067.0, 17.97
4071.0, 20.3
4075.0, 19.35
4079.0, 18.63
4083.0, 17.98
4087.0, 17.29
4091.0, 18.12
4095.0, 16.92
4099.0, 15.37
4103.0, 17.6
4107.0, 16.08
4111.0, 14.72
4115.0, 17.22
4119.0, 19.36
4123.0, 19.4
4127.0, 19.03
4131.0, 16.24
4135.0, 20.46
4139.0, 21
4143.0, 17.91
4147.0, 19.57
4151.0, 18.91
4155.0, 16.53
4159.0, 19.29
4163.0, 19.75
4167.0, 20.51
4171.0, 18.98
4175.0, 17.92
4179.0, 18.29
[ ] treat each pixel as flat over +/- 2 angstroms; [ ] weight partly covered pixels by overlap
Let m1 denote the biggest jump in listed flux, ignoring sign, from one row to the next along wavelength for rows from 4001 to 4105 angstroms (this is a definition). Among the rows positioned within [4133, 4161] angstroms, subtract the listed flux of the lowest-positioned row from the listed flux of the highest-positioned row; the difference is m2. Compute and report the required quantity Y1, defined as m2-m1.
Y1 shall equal -3.5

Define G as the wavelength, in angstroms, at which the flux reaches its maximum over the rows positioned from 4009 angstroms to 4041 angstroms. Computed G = 4039.0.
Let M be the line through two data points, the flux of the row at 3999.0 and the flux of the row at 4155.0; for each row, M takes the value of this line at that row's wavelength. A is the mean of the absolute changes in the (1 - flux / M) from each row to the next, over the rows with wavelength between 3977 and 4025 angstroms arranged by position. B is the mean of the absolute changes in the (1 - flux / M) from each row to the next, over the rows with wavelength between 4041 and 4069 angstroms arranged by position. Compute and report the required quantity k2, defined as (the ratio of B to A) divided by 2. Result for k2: 0.6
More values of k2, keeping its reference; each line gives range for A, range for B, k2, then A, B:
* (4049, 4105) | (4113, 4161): 0.8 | 0.07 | 0.112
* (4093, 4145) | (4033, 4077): 0.3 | 0.11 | 0.075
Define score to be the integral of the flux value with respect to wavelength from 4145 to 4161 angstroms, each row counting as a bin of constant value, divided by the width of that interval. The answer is 18.6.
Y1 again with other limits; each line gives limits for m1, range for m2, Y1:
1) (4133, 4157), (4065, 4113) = -6.3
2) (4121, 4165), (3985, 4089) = -4.8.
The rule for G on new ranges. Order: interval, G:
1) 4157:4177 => 4167.0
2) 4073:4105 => 4075.0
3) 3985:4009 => 3991.0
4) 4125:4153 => 4139.0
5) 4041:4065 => 4047.0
